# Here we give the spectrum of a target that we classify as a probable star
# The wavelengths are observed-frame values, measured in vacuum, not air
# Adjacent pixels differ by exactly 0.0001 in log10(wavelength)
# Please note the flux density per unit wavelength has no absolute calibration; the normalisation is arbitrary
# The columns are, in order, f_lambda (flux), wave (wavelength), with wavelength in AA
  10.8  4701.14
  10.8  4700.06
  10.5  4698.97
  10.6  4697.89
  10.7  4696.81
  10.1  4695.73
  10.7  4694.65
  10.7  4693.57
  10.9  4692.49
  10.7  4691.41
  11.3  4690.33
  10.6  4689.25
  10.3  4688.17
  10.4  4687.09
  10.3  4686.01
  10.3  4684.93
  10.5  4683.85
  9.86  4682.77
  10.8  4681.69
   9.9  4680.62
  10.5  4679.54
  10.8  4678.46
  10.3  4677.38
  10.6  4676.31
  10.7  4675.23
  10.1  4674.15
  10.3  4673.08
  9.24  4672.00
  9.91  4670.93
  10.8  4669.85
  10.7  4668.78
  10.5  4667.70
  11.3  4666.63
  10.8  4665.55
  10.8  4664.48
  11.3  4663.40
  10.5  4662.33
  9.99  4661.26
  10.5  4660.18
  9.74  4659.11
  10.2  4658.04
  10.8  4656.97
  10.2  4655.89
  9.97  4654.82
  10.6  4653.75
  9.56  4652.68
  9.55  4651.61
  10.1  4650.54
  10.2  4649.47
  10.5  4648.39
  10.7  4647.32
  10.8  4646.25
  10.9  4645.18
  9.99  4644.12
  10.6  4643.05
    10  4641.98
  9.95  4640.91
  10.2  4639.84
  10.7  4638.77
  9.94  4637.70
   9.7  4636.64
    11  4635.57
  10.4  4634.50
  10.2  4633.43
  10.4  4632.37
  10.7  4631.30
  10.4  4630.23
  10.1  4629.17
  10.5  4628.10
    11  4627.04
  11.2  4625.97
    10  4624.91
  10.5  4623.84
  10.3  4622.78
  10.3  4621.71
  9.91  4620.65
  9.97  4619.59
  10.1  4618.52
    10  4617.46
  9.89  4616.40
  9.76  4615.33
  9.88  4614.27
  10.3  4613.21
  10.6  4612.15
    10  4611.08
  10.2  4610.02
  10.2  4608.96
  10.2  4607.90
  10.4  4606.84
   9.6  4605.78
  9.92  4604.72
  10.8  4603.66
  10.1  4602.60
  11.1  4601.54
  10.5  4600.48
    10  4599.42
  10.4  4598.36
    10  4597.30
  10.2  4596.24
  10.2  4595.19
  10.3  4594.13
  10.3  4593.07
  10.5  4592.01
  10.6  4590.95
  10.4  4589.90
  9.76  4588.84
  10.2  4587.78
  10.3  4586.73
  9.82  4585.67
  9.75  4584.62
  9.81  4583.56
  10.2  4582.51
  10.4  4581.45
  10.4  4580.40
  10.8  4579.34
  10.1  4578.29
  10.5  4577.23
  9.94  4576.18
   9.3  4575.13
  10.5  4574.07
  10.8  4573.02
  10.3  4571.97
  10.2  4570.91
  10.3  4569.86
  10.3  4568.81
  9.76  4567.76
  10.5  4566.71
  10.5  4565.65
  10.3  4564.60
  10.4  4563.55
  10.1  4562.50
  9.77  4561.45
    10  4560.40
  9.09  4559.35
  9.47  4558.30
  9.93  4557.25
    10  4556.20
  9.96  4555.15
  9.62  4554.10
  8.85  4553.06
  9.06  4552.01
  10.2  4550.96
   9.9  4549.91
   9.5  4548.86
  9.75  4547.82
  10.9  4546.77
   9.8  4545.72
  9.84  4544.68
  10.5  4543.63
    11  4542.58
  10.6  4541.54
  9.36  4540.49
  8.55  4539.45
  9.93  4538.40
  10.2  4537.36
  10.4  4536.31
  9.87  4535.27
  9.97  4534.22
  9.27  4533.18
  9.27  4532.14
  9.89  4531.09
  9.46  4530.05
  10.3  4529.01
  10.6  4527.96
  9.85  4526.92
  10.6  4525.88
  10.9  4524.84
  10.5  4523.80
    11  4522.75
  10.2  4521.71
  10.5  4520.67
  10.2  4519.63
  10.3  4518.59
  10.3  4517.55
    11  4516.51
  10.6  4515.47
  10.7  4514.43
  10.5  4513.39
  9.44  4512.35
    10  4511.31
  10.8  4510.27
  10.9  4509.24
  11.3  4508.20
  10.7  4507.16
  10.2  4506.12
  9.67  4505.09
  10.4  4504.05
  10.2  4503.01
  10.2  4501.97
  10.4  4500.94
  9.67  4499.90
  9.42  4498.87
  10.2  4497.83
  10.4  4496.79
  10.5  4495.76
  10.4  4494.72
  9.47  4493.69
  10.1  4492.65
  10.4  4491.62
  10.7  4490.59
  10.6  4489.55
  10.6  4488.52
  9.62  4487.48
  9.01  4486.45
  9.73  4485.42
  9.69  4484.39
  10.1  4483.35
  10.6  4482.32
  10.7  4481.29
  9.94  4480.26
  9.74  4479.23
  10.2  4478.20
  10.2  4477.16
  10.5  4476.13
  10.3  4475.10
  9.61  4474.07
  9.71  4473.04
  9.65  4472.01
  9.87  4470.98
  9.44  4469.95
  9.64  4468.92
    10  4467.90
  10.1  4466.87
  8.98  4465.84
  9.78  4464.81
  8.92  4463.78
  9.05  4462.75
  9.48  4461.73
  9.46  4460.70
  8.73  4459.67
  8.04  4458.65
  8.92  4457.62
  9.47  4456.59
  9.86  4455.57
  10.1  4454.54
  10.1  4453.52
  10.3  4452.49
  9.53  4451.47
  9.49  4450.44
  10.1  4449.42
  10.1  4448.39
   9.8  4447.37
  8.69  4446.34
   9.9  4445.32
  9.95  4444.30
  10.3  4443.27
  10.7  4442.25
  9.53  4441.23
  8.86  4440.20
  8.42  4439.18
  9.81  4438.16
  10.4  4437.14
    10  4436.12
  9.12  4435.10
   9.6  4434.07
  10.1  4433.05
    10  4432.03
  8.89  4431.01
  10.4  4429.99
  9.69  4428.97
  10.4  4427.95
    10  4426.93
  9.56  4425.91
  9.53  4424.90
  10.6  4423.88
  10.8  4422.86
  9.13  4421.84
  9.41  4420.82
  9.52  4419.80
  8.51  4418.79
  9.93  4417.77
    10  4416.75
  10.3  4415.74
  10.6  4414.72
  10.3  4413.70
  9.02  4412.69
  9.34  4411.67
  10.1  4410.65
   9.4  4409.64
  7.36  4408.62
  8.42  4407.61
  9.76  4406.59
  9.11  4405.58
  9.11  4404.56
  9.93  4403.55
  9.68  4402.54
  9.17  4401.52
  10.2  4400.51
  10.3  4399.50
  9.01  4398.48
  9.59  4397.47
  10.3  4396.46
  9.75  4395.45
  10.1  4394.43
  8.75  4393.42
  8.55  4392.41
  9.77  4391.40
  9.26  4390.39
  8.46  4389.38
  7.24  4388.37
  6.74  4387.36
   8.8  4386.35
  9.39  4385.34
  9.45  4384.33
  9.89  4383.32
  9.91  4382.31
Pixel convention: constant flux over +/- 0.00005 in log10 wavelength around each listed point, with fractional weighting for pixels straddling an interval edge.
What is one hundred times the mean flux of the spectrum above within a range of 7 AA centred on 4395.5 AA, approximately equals 944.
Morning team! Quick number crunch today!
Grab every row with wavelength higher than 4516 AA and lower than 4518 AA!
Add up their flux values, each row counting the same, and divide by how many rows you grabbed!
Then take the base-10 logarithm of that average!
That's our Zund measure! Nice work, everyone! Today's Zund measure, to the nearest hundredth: 1.03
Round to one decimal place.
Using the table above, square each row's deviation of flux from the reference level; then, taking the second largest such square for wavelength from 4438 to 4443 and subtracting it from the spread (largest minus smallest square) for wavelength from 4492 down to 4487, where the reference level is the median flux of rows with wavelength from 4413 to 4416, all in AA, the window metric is -1.6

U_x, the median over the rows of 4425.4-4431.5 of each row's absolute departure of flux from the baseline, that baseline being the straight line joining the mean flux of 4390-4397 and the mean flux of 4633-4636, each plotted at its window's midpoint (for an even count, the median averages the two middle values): 0.55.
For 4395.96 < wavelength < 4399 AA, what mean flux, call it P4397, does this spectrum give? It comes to 9.6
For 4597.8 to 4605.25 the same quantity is 10.4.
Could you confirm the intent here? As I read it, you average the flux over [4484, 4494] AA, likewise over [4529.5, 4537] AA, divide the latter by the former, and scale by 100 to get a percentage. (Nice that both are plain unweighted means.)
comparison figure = 97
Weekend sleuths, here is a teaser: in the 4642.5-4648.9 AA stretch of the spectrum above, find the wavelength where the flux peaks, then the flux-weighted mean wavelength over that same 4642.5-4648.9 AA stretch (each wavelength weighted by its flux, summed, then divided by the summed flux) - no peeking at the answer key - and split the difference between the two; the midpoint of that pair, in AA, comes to 4645.5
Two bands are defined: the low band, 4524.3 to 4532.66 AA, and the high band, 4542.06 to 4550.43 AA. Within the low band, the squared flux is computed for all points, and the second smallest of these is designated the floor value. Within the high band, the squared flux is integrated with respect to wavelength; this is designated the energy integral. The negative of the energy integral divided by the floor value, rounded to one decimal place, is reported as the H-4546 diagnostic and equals -9.7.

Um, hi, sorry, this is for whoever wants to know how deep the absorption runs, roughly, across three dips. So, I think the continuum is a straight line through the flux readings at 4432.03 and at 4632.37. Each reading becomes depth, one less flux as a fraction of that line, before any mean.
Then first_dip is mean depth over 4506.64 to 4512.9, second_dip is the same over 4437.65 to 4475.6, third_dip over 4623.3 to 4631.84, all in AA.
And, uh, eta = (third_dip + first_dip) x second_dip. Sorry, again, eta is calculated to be -0.0024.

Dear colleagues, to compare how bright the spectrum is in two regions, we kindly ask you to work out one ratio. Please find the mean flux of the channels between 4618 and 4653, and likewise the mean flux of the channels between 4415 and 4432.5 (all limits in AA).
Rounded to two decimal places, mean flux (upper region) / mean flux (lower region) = 1.05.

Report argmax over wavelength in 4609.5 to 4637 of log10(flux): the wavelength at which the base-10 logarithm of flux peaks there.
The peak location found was 4625.97 AA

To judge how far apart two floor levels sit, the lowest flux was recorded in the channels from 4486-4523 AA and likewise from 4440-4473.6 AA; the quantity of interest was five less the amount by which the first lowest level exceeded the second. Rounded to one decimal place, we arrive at 4.0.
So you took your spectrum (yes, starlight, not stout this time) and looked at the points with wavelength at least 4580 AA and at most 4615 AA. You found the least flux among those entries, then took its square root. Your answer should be 3.10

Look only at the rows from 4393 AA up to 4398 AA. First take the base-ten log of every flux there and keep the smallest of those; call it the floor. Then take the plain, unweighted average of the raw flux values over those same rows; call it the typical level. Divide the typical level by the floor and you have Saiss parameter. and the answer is 10.3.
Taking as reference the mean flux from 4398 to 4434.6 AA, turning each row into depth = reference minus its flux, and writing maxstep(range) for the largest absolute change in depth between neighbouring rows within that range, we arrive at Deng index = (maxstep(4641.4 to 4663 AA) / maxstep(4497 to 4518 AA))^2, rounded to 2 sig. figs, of 0.96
